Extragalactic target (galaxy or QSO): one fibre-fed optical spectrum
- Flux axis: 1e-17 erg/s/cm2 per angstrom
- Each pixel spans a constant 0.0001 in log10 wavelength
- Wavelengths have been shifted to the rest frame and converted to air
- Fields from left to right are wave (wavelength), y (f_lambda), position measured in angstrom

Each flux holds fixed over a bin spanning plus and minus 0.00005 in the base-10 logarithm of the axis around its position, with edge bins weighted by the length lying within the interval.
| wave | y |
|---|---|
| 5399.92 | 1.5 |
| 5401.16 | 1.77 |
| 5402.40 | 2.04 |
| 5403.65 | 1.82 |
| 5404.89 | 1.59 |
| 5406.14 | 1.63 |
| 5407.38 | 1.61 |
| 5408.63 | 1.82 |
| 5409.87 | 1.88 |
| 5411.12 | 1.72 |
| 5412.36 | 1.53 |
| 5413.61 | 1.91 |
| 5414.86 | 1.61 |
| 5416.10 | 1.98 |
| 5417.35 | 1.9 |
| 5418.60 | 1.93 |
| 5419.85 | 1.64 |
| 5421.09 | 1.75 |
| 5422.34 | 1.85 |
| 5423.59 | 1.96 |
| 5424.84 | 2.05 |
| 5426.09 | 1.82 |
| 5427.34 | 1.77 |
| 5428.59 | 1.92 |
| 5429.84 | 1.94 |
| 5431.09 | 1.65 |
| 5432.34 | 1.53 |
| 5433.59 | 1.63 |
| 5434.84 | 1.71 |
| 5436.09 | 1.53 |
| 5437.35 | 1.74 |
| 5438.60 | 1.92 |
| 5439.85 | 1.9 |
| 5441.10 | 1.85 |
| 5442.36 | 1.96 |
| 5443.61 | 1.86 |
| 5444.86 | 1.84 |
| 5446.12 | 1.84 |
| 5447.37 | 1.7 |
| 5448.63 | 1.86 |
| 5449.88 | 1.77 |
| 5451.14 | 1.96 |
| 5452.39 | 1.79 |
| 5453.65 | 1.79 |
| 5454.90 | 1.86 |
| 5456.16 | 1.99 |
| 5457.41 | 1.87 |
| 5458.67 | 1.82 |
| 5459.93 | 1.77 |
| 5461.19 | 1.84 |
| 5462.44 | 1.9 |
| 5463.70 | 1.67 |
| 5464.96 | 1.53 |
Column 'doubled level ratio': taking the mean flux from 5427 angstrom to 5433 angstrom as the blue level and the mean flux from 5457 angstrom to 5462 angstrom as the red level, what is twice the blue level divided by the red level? 1.93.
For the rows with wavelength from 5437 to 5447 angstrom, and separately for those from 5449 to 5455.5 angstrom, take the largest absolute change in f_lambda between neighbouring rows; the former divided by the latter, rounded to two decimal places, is 0.95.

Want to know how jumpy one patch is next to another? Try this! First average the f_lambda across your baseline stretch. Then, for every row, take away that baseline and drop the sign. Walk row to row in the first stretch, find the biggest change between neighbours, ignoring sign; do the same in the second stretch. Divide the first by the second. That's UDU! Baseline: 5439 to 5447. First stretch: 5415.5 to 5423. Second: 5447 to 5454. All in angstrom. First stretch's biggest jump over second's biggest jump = 1.1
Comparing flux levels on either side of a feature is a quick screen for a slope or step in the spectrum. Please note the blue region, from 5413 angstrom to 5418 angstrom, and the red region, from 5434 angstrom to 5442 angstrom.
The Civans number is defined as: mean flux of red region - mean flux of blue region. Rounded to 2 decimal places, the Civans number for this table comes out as -0.07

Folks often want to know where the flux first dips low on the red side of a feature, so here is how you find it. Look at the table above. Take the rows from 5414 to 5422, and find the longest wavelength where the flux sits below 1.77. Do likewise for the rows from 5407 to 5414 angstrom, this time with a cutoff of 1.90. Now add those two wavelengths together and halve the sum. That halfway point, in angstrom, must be 5416.7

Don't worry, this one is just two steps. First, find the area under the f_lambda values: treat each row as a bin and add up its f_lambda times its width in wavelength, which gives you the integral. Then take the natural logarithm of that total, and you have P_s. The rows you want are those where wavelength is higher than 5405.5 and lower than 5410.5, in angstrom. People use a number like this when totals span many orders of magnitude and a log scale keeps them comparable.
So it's 2.16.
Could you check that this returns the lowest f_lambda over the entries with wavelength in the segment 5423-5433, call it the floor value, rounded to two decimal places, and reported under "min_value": 1.53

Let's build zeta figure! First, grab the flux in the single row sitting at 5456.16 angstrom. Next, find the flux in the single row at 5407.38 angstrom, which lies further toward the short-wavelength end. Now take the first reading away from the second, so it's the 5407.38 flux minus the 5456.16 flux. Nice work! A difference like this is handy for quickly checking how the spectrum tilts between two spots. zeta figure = -0.38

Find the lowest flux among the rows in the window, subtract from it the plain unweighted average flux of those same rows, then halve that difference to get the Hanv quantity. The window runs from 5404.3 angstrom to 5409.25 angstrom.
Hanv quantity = -0.036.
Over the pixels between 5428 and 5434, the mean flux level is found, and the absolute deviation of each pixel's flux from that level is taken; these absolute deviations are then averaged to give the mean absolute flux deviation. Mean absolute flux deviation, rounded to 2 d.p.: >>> 0.16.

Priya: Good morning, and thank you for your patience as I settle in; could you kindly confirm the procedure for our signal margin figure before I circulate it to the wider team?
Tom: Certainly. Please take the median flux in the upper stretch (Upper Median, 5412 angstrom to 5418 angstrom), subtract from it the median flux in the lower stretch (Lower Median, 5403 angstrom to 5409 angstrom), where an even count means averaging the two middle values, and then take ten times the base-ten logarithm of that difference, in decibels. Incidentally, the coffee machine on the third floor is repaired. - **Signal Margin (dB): -5.7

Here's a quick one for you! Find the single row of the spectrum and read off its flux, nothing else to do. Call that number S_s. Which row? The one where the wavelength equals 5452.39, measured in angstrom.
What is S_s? 1.79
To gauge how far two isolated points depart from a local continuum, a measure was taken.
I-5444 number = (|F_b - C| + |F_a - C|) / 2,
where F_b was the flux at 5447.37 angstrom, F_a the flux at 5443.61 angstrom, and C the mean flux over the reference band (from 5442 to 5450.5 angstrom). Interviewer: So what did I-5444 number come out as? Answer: 0.08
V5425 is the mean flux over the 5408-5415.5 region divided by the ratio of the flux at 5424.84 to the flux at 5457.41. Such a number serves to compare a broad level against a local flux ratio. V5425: 1.59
